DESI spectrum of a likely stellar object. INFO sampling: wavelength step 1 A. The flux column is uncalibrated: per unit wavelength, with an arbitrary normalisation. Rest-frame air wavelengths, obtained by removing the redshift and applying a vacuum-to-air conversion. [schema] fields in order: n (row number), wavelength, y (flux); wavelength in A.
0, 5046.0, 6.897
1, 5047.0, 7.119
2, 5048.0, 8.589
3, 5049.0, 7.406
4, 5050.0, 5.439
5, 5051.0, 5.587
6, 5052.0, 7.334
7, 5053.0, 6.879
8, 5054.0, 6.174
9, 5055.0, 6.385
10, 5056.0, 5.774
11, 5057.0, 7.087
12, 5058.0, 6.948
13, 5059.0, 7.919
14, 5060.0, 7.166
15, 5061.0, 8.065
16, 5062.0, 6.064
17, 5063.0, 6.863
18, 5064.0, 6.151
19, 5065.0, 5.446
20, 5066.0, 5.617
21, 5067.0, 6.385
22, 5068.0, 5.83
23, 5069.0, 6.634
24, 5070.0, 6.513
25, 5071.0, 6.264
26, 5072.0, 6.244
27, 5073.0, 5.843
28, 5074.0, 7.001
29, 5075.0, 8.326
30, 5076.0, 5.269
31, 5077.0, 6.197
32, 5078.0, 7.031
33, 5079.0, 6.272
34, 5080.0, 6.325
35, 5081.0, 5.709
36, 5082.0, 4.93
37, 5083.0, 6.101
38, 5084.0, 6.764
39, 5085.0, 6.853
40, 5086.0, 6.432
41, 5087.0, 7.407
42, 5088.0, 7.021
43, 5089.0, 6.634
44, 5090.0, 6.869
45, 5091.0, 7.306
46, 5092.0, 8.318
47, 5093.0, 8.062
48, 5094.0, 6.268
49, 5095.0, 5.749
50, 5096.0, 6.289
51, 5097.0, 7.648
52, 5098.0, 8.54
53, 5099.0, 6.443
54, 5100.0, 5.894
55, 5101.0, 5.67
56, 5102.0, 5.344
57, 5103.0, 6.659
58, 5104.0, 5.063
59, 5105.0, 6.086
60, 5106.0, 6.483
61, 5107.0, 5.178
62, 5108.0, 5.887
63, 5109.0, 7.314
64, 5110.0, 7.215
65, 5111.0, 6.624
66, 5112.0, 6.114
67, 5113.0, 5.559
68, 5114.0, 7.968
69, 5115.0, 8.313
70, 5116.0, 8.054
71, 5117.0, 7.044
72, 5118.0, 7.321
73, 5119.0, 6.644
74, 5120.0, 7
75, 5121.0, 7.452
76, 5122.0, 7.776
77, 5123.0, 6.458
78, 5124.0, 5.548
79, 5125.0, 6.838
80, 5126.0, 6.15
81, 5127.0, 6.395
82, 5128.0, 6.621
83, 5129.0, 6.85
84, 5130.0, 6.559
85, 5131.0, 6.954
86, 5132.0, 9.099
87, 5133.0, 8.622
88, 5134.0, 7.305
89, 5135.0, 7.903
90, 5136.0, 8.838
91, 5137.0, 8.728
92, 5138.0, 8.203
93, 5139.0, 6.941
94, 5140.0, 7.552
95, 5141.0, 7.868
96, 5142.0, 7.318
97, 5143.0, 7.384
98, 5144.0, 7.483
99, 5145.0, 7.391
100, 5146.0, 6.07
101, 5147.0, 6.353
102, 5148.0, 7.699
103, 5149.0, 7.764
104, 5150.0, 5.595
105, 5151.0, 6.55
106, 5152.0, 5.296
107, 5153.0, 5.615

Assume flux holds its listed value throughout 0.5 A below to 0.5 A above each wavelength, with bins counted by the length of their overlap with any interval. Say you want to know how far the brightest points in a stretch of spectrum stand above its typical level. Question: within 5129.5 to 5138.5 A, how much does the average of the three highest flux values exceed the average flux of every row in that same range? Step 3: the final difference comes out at 0.86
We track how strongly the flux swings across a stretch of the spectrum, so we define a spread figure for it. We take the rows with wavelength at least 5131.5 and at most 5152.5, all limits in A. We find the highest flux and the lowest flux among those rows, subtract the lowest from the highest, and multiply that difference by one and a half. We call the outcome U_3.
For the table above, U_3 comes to 5.70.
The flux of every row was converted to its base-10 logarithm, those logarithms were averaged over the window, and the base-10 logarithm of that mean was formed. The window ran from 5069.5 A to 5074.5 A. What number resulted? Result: -0.095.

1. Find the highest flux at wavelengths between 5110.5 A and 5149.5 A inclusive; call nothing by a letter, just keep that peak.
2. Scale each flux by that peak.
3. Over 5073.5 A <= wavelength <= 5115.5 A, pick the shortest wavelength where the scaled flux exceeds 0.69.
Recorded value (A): 5074.0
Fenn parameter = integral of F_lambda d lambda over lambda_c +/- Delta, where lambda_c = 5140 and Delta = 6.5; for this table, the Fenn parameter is 99.0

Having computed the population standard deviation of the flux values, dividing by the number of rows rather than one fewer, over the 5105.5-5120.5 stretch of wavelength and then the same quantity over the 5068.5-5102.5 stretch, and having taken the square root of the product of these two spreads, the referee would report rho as 0.87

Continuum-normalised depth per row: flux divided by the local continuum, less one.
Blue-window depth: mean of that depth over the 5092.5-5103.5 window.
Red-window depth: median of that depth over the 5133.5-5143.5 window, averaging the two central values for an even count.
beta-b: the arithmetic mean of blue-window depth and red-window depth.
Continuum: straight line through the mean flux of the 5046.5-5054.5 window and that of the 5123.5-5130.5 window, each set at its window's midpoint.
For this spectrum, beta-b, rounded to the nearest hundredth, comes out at 0.11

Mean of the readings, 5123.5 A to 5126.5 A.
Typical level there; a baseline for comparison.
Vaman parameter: 6.2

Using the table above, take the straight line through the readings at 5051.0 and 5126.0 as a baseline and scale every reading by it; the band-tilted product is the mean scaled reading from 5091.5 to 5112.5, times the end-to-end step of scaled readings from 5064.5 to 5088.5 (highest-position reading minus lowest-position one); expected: 0.26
